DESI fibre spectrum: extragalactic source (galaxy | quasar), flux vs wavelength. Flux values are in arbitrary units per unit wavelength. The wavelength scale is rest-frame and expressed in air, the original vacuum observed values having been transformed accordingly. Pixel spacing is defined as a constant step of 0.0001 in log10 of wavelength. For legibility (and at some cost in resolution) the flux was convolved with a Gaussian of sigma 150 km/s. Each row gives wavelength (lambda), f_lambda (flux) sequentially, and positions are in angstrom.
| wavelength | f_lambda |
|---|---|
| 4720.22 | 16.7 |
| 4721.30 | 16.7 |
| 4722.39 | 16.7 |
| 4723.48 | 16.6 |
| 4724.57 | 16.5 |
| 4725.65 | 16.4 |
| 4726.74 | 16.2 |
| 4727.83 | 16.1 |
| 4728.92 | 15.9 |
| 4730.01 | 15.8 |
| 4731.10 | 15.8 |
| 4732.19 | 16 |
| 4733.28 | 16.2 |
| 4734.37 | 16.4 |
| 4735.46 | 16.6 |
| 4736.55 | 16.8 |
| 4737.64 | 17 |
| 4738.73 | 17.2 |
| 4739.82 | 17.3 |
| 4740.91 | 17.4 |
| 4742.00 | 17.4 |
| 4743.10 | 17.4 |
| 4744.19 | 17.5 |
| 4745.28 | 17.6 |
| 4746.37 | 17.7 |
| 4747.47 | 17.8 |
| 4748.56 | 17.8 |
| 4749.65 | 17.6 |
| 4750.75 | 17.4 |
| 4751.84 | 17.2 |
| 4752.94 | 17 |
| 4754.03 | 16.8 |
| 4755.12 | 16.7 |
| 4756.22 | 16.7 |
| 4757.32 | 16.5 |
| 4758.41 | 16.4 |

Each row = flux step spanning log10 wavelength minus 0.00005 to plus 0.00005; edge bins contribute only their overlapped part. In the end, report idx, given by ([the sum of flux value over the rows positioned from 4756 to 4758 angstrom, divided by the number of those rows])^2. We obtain 276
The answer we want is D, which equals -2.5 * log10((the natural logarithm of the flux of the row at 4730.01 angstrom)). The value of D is -1.10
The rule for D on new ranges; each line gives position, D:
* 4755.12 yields -1.12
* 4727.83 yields -1.11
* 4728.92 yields -1.10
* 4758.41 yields -1.12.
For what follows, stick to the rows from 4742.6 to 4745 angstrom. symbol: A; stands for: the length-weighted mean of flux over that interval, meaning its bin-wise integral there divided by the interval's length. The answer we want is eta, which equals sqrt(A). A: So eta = 4.18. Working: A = 17.5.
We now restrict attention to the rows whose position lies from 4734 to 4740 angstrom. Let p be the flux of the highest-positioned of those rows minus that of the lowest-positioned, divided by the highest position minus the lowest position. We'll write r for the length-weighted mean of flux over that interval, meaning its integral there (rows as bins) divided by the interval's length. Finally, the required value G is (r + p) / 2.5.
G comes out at 6.82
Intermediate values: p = 0.17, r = 16.9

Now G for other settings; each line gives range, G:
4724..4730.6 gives 6.41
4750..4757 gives 6.73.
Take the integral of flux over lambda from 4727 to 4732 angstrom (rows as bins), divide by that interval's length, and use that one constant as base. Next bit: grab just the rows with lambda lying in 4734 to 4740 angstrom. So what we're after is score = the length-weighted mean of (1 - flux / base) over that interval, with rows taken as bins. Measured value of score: -0.06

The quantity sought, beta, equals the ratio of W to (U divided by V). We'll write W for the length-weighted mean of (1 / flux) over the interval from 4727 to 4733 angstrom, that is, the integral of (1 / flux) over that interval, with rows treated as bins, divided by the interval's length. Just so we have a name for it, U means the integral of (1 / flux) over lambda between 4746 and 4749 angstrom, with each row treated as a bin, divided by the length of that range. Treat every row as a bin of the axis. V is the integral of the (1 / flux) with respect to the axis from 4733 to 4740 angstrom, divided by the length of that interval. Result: 0.067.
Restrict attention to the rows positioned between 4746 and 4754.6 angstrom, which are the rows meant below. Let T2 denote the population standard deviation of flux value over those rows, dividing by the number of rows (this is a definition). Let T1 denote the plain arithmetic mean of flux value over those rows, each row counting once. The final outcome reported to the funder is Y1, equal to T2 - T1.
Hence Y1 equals -17.1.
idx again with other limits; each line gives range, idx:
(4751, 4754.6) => 289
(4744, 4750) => 312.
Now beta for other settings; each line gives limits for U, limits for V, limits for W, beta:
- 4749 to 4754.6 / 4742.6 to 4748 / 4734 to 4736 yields 0.059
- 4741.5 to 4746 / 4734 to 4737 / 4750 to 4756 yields 0.062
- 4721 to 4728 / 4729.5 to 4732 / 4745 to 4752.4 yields 0.059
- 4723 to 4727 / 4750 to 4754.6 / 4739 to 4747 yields 0.055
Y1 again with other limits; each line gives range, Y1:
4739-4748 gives -17.4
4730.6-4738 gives -16.0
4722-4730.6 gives -16.0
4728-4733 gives -15.8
